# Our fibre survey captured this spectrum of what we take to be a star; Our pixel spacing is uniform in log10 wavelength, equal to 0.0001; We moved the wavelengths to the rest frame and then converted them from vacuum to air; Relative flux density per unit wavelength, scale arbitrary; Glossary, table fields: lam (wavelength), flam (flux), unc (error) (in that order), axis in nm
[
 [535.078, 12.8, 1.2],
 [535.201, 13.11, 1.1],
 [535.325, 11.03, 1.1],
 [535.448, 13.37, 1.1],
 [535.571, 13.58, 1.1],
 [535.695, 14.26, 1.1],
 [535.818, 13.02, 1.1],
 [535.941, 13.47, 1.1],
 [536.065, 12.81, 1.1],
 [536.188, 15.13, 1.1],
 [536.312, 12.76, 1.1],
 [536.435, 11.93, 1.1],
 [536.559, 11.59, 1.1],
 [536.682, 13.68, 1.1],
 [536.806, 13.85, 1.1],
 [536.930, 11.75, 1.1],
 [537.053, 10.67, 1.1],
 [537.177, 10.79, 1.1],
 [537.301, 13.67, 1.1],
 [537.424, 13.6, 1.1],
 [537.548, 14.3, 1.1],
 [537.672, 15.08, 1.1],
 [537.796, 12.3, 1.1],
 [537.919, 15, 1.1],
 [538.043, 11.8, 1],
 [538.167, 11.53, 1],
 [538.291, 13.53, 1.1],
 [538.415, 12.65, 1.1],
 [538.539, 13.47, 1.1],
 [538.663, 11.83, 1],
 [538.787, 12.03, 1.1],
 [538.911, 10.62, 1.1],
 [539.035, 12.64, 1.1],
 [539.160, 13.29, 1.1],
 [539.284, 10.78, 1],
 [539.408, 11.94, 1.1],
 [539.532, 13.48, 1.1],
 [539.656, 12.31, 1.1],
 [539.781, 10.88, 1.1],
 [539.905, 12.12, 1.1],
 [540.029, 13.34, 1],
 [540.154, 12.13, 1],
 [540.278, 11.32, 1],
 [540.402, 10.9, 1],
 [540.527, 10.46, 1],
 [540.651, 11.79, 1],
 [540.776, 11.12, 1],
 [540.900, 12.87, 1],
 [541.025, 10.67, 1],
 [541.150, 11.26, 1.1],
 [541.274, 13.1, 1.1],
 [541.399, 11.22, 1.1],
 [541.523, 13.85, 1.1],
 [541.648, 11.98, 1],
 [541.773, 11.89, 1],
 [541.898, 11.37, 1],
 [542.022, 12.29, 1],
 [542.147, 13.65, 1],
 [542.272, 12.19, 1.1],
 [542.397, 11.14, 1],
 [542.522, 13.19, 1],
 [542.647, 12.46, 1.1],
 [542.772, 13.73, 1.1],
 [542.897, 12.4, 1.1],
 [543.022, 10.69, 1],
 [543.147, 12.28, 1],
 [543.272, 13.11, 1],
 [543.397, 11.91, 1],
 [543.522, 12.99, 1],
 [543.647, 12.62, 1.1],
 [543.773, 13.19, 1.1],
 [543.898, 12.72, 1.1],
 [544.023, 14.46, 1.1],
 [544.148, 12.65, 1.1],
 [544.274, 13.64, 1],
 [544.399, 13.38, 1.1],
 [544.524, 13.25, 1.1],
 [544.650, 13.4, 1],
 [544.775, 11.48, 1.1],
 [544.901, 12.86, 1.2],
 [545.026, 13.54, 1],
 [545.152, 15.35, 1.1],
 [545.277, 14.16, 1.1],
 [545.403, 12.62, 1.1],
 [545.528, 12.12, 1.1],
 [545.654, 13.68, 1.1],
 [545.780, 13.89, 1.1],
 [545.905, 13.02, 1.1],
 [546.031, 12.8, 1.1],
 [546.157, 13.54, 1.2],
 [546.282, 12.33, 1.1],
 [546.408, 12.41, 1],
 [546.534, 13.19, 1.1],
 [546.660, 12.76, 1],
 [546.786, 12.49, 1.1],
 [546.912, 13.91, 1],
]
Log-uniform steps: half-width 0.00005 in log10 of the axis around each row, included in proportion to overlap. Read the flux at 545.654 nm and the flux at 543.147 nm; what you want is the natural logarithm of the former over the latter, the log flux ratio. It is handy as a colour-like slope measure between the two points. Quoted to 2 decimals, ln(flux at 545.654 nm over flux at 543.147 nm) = 0.11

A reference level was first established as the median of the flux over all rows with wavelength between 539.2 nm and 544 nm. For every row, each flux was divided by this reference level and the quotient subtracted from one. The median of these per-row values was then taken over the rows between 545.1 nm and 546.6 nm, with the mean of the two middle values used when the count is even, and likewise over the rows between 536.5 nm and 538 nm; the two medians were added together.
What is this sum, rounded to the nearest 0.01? -0.20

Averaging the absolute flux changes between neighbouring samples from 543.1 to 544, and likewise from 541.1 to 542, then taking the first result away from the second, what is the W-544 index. 0.72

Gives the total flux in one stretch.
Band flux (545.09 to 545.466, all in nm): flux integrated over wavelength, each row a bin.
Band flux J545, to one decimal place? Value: 5.3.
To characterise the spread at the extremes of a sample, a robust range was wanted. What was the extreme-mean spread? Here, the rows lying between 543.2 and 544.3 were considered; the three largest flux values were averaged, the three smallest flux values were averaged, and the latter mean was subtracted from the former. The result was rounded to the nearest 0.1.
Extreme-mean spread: 1.4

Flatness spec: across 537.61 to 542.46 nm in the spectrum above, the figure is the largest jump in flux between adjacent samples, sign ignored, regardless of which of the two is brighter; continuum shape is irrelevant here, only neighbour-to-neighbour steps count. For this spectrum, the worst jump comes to 3.20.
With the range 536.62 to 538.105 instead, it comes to 3.20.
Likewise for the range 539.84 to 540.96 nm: 1.75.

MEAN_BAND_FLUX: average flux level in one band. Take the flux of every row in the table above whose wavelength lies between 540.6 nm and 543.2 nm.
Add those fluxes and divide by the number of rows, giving 12.1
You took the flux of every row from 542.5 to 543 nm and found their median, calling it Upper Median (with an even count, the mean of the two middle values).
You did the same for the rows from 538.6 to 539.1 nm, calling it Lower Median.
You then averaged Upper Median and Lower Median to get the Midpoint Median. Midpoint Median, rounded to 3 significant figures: 12.4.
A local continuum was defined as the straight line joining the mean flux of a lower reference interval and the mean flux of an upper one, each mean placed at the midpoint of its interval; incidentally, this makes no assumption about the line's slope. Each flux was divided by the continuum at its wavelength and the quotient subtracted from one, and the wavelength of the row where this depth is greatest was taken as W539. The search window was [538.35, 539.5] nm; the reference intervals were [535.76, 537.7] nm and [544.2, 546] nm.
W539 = 538.911 nm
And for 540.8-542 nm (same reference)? 541.025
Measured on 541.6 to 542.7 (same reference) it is 542.397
